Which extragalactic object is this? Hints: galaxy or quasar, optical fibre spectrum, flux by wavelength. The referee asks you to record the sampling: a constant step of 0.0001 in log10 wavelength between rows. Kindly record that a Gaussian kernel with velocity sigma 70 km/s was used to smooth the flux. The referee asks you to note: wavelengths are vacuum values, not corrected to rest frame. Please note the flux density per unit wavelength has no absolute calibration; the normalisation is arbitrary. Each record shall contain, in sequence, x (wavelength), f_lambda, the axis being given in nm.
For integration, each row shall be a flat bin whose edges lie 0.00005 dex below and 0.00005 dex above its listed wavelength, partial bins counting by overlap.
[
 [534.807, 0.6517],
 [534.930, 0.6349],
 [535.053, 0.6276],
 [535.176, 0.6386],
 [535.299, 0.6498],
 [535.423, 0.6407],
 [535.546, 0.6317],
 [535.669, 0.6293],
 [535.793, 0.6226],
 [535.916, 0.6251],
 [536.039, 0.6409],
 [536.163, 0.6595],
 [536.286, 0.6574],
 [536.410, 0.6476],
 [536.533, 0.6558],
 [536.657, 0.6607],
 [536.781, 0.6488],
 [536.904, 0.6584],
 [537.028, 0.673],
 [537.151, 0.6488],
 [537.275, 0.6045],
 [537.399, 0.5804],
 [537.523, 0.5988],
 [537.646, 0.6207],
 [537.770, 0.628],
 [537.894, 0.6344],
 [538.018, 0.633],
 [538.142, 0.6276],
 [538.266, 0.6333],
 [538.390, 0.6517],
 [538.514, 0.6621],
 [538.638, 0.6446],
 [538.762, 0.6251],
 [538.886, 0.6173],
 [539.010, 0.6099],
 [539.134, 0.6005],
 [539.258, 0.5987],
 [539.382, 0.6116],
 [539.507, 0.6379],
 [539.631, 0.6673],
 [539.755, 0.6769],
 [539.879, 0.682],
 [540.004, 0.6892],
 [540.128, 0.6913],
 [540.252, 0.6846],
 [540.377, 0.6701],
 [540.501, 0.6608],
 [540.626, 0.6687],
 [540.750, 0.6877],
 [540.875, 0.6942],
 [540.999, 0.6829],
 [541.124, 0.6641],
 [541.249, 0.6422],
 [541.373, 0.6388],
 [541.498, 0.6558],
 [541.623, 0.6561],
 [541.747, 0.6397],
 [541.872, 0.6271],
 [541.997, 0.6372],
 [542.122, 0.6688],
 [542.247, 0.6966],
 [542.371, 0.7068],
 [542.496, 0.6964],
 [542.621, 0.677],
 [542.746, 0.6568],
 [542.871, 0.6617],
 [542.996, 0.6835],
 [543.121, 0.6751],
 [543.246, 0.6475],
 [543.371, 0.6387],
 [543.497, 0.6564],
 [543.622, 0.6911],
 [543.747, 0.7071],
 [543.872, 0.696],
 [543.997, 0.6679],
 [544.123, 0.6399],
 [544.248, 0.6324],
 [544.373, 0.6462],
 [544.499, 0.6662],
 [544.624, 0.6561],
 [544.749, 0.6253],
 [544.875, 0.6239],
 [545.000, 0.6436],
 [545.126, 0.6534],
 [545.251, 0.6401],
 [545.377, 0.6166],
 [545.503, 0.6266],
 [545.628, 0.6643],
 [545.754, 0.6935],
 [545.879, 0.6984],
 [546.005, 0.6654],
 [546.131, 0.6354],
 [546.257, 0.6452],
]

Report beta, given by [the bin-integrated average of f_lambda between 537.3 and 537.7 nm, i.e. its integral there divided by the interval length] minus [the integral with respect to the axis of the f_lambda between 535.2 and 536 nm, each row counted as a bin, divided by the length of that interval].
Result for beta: -0.03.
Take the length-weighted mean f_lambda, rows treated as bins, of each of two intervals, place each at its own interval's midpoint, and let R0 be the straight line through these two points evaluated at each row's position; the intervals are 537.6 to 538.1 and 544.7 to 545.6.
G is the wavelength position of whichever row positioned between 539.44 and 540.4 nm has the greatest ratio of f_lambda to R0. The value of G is 540.128 nm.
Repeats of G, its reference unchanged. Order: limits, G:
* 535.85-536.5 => 536.163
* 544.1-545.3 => 544.499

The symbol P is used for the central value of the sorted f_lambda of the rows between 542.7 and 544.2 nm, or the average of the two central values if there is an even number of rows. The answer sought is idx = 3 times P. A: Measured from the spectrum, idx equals 1.99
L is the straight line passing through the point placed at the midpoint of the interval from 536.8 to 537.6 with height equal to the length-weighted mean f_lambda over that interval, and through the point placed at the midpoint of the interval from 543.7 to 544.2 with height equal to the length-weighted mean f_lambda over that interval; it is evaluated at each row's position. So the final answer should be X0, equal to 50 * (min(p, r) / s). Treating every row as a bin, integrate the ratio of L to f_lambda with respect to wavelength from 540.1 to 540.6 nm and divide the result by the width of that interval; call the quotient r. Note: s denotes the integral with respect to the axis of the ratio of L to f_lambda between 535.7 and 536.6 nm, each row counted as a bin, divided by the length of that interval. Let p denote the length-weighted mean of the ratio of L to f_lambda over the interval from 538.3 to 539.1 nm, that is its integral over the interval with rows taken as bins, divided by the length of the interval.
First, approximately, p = 1.01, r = 0.96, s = 0.97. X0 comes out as 49.9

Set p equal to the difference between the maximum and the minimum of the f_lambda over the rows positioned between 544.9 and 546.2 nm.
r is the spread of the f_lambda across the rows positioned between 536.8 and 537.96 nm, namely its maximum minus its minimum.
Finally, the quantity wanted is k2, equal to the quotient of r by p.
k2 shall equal 1.1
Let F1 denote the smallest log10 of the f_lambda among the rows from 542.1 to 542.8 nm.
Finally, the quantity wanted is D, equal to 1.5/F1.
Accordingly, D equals -8.2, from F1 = -0.183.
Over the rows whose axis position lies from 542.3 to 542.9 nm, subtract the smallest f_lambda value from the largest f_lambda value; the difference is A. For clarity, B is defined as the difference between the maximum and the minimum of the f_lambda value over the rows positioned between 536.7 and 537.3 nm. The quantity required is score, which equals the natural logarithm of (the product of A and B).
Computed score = -5.7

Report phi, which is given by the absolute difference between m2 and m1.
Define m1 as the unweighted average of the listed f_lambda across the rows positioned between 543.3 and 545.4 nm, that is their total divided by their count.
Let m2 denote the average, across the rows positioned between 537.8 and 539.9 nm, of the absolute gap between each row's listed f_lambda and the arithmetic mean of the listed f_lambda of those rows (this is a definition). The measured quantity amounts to 0.633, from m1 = 0.653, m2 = 0.0200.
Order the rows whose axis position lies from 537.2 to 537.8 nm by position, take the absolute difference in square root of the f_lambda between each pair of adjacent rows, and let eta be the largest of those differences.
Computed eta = 0.016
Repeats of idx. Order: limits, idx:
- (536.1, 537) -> 1.97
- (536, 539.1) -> 1.92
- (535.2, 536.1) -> 1.90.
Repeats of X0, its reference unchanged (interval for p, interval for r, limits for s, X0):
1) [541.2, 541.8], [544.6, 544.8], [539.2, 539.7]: 49.8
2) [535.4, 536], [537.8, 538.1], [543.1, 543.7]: 48.5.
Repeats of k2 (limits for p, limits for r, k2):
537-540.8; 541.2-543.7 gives 0.7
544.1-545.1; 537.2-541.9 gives 2.7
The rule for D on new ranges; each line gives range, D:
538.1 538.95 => -7.2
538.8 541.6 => -6.7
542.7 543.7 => -7.7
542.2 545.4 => -7.1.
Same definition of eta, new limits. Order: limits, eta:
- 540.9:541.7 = 0.014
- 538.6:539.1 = 0.012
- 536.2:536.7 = 0.006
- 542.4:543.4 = 0.017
